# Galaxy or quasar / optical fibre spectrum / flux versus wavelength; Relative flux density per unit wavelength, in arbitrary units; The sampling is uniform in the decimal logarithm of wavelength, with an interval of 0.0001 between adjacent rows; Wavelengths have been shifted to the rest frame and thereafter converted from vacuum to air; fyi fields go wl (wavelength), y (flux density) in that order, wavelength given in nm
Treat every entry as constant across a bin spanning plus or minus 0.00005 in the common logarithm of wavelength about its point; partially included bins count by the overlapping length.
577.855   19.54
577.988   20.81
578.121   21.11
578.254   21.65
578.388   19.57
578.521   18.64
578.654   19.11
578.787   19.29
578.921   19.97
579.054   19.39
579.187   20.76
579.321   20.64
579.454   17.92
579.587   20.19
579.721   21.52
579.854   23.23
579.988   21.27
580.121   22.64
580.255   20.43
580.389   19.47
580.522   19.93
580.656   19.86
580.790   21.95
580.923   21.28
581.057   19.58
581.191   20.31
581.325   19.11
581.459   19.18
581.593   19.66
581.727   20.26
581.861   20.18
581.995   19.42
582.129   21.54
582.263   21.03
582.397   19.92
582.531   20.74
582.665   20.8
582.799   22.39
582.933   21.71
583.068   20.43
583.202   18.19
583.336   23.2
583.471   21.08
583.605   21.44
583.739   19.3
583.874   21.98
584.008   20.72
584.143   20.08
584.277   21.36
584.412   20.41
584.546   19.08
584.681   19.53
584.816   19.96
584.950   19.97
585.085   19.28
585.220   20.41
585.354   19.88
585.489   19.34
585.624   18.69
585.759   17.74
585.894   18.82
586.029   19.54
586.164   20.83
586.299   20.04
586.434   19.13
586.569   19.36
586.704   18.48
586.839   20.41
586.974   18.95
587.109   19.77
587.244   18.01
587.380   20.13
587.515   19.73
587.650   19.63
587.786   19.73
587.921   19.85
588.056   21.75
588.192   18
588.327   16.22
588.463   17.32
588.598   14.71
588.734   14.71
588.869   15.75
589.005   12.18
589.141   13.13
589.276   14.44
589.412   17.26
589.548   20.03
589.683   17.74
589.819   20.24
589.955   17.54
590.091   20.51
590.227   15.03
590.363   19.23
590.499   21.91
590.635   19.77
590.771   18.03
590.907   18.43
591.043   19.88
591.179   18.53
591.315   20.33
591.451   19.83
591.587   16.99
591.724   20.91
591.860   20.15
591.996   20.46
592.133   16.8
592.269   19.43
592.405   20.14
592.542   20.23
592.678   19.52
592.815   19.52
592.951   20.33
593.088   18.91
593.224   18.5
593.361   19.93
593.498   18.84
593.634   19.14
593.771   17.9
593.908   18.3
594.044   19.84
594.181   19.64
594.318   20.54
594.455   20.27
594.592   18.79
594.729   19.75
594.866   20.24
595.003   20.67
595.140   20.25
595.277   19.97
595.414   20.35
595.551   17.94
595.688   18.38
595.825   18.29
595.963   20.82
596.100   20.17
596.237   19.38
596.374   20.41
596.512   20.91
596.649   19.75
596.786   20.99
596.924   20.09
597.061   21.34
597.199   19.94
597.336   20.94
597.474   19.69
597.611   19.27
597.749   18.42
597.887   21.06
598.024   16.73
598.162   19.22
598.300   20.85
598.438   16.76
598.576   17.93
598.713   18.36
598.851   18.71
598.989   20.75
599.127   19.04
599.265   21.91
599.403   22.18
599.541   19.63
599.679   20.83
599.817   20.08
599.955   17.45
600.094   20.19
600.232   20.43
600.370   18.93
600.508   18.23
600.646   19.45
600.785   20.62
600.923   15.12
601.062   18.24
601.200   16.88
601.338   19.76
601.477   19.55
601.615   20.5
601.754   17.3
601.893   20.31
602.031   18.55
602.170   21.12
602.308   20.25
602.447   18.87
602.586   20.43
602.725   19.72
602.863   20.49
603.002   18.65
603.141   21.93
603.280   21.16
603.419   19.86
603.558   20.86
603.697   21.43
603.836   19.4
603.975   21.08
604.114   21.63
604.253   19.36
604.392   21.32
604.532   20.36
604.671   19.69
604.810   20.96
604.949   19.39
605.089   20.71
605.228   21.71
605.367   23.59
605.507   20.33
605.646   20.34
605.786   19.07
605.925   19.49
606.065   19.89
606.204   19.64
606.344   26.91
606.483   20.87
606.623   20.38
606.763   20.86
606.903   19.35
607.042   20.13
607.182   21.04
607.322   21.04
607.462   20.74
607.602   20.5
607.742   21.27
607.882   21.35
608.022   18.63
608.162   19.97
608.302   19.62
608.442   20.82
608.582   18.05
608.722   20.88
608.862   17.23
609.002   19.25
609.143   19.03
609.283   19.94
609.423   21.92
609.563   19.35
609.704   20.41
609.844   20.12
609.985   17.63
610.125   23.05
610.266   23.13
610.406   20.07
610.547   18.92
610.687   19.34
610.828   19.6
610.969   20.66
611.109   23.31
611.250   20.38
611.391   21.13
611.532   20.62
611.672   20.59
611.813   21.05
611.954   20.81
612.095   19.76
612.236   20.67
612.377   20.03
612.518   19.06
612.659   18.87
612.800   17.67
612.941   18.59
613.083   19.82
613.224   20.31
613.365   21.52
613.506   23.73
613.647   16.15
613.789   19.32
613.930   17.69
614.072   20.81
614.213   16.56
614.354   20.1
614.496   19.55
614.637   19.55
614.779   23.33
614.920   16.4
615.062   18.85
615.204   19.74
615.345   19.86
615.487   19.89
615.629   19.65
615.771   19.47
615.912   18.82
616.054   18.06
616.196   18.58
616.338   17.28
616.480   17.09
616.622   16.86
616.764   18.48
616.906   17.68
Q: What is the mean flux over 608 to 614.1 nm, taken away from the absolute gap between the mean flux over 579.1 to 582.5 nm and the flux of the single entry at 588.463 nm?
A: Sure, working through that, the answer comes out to -16.9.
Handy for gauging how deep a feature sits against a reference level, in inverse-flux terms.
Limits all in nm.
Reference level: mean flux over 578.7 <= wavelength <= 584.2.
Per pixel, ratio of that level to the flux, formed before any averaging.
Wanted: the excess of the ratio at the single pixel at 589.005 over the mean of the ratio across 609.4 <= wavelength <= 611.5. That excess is 0.68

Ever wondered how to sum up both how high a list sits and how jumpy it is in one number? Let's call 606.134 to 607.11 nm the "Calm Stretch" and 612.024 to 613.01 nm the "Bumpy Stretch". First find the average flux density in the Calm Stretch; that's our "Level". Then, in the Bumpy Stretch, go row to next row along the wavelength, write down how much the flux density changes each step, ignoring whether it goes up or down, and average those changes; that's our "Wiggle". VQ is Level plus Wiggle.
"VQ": 22.0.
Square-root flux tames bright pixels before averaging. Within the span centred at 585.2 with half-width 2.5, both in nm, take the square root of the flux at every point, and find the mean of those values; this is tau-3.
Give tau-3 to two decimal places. 4.47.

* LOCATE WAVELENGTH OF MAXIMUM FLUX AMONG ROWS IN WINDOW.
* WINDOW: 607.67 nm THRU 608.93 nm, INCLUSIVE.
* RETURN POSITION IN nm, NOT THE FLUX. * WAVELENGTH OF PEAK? 607.882 nm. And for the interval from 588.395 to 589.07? 588.463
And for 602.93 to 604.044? 603.141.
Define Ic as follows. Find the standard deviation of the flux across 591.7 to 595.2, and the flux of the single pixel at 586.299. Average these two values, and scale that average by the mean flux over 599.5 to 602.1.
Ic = 200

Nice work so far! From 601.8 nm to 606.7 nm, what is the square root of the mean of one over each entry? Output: 0.221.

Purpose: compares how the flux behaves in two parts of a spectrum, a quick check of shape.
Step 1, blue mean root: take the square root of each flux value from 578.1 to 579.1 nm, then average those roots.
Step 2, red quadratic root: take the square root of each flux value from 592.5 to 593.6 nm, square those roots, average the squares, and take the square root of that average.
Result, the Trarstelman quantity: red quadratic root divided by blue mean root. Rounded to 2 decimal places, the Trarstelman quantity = 0.99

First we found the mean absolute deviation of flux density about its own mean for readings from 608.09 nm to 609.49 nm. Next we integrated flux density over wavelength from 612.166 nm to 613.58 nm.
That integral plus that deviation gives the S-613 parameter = 29.3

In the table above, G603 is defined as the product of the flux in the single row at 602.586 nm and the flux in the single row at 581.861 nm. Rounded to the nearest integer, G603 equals 412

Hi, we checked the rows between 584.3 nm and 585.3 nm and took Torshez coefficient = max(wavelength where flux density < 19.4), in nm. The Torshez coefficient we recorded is 585.085 nm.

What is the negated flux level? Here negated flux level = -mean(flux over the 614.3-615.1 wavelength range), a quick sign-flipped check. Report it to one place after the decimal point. -19.6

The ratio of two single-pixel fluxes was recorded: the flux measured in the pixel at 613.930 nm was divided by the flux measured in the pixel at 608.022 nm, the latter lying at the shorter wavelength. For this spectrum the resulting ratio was 0.95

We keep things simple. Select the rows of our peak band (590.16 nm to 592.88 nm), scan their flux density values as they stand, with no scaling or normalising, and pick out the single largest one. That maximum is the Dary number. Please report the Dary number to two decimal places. 21.91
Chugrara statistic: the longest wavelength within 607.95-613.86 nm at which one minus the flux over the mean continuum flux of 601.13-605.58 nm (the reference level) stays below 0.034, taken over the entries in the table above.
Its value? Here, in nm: 613.506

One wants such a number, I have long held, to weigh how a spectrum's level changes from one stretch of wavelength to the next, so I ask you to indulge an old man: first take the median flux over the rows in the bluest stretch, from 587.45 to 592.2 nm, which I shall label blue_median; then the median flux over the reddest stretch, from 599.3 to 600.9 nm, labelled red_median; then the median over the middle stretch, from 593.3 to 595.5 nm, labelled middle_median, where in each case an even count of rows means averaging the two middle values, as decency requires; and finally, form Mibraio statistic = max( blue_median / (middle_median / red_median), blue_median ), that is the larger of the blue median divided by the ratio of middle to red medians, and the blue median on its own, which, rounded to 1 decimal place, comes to 18.7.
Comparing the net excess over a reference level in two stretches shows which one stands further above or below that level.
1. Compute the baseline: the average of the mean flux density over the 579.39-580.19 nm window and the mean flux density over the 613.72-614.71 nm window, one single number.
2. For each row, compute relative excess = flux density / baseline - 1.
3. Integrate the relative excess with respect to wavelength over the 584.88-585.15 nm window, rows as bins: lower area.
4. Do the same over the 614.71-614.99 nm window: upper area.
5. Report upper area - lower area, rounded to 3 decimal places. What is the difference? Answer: 0.003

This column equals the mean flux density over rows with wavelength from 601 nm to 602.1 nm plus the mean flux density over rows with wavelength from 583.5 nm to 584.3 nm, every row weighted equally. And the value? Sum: 39.7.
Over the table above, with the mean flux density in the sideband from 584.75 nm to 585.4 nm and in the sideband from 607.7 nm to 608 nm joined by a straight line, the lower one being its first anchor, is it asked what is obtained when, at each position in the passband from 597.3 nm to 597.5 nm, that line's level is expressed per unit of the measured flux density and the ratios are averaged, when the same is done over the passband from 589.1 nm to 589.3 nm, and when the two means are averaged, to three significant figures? 1.24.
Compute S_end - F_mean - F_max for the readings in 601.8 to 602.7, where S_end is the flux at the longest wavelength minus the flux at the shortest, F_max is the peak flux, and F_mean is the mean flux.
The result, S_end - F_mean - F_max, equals -41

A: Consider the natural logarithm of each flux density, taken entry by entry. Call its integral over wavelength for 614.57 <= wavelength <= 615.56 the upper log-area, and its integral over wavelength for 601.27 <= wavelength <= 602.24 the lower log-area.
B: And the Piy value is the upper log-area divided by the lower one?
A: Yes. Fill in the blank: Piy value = 1.02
